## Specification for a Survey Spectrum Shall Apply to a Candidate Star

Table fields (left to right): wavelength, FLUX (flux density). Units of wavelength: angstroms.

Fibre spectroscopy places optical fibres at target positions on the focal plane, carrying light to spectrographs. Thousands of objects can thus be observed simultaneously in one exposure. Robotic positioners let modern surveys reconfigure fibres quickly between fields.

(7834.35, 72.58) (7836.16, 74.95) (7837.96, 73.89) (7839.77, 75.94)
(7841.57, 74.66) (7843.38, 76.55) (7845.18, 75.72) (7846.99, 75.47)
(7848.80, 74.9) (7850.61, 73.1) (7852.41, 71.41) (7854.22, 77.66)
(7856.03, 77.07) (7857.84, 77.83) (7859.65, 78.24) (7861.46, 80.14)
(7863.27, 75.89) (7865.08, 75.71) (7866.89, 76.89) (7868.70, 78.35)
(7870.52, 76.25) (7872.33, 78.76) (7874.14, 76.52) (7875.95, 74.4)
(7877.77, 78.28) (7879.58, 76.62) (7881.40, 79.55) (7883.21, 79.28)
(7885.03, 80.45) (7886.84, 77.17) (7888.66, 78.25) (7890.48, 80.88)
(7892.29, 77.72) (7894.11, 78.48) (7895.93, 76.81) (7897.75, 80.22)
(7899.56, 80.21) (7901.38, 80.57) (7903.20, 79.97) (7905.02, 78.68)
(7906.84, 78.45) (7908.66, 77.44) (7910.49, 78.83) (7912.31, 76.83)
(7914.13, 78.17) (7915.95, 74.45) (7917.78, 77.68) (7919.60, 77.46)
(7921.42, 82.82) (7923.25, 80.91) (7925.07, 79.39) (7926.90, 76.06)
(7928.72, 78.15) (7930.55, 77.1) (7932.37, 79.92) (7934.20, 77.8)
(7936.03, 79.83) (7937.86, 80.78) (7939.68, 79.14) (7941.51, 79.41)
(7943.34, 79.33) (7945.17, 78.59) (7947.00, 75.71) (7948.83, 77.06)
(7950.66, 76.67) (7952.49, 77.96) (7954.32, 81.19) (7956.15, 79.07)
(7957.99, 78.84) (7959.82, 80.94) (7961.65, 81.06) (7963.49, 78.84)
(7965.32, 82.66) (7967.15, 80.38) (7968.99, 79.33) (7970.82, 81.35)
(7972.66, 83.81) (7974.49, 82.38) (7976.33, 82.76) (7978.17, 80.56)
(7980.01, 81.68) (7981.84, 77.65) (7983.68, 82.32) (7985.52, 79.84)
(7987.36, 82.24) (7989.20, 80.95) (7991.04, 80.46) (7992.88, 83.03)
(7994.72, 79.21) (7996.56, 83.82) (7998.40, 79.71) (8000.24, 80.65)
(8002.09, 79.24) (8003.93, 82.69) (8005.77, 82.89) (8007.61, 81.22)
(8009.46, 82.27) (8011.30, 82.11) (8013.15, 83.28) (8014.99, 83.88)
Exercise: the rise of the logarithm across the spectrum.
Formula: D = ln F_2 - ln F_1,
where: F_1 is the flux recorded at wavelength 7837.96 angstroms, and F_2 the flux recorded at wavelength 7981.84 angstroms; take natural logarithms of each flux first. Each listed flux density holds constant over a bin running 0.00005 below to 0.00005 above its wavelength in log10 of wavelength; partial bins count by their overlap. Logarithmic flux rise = 0.05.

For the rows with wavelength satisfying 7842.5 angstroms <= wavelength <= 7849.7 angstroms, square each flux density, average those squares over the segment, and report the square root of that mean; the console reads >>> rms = 76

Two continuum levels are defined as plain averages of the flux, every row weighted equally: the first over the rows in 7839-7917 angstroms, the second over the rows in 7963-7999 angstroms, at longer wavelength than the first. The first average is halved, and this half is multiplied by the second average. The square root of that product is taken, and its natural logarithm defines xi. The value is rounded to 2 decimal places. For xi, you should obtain 4.03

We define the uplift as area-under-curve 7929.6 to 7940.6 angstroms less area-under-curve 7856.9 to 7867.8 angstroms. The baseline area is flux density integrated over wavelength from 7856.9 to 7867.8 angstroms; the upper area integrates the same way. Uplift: 26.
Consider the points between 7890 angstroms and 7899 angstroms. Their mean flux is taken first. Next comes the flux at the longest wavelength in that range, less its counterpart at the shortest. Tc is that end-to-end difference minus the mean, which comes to -79.5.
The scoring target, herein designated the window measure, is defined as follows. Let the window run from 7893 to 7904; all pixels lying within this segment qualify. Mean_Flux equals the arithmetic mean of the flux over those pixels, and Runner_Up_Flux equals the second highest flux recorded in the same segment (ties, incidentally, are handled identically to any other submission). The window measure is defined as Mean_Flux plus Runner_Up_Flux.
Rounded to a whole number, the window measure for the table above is 160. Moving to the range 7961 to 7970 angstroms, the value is 162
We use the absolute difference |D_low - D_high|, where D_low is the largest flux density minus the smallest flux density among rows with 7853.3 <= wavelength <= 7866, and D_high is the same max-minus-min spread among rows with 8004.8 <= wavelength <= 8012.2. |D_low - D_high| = 2.8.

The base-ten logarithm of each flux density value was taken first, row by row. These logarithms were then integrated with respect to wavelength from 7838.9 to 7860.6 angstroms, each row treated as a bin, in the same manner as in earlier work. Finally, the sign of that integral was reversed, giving -41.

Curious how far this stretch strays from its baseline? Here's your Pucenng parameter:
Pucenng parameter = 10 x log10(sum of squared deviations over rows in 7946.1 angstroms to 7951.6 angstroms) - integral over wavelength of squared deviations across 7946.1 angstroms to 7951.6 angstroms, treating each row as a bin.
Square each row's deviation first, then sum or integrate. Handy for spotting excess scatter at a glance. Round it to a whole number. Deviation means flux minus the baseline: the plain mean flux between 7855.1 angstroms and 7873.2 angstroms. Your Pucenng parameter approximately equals -1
